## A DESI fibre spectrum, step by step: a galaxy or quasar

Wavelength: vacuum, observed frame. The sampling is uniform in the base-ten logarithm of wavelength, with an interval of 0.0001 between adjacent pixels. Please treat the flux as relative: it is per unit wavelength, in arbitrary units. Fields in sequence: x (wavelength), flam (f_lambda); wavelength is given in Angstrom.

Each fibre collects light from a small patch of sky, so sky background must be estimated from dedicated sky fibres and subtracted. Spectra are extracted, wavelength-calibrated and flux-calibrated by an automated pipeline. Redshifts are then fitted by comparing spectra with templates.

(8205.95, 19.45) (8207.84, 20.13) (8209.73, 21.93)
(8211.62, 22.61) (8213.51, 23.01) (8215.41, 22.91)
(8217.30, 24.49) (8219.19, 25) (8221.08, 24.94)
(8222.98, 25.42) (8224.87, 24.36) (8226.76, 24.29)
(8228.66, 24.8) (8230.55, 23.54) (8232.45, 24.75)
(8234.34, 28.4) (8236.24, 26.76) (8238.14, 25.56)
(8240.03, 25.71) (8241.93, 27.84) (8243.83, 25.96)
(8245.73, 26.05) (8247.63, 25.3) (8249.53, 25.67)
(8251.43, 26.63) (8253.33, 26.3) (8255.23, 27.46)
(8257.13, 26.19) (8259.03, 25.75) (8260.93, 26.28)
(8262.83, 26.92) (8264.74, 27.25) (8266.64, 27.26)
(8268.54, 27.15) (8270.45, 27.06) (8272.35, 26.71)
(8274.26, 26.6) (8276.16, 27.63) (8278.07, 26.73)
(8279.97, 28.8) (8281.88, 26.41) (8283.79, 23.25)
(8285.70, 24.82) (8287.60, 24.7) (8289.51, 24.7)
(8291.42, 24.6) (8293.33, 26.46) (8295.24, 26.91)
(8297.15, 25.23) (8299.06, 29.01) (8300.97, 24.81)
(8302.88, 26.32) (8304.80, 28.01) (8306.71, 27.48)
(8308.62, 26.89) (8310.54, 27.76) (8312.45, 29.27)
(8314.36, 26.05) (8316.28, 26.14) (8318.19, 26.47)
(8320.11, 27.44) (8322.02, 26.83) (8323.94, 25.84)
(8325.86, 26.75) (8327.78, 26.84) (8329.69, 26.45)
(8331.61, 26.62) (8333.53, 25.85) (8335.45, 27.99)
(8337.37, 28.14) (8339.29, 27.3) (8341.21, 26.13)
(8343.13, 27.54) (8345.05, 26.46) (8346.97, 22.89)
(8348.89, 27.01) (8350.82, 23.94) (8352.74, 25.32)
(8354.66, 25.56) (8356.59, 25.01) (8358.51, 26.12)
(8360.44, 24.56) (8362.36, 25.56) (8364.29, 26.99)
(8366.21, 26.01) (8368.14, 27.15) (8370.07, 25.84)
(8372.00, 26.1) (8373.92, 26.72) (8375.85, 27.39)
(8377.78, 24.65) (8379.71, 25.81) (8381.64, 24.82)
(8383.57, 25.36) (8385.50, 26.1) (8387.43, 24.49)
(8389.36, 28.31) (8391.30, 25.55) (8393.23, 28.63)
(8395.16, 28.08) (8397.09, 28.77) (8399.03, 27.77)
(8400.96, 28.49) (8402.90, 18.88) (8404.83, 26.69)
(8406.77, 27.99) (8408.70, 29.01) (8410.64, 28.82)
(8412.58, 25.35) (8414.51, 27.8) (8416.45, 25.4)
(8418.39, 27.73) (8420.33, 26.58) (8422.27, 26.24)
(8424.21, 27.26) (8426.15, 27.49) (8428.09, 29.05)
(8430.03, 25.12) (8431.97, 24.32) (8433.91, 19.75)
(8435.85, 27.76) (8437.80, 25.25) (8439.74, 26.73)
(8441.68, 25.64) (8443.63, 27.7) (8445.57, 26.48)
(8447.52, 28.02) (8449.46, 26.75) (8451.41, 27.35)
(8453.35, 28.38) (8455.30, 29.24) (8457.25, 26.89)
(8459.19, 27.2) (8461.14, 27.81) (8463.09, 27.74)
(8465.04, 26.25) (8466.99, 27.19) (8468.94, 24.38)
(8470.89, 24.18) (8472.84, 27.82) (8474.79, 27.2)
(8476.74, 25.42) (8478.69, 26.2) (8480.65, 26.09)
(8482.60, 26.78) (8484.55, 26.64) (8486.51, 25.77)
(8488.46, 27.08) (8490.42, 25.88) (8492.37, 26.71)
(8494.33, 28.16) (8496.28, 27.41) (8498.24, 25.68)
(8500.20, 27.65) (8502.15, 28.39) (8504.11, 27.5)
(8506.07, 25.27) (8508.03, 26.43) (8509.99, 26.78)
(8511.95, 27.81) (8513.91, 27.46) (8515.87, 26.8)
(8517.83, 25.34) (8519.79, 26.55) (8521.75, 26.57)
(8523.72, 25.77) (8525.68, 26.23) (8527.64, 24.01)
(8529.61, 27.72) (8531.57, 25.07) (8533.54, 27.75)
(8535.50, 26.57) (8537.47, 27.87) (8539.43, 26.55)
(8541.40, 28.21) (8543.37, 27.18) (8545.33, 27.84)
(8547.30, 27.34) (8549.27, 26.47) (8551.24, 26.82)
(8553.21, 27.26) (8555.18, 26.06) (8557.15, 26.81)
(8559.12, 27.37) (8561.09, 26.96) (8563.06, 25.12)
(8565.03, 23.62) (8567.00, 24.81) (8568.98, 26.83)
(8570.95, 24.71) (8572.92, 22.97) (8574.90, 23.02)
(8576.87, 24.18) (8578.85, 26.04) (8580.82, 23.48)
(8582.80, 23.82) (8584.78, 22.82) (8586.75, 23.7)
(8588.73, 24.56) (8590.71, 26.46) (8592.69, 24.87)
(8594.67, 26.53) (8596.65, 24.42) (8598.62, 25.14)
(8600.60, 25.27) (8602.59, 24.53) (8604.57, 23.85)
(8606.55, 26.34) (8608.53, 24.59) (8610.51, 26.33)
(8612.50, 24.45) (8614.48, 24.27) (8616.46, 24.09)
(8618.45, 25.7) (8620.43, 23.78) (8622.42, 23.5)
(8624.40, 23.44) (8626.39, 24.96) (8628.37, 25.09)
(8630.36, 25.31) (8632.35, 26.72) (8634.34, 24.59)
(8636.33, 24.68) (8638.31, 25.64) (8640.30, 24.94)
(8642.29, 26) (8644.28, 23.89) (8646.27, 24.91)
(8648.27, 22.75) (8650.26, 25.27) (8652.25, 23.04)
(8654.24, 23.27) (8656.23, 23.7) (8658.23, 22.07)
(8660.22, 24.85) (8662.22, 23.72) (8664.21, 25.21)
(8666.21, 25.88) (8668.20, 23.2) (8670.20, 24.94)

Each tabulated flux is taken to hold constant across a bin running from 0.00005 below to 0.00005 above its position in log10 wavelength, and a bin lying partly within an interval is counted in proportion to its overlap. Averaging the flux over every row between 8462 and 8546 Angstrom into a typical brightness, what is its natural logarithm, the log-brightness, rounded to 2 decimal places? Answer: 3.28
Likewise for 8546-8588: 3.23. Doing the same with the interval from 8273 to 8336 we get 3.28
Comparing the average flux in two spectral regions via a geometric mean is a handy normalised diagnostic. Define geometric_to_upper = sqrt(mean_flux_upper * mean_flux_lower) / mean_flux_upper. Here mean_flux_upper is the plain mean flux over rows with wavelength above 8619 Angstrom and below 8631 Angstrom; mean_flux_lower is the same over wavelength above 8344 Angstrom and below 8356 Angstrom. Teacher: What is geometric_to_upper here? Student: 1.02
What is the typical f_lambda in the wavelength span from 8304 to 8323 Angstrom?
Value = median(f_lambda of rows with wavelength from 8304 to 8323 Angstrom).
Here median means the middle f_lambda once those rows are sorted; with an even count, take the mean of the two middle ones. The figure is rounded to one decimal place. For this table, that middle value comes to 27.2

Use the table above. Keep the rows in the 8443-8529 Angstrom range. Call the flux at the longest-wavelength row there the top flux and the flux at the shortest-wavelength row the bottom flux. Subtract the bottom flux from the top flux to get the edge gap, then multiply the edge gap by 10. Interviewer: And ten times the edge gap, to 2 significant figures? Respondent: -37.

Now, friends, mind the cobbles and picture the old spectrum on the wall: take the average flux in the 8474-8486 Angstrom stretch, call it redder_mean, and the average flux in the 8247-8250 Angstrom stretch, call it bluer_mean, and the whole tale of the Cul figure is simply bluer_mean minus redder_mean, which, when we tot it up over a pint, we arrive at -0.9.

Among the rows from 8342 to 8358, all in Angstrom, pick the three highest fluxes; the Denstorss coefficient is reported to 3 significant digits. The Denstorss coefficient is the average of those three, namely 27.0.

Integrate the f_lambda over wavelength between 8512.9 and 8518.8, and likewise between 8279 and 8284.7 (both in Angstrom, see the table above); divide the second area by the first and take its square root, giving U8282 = 0.98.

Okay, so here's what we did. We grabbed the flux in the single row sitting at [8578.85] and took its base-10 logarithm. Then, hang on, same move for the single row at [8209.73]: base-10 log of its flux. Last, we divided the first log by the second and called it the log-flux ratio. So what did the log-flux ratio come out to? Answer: 1.06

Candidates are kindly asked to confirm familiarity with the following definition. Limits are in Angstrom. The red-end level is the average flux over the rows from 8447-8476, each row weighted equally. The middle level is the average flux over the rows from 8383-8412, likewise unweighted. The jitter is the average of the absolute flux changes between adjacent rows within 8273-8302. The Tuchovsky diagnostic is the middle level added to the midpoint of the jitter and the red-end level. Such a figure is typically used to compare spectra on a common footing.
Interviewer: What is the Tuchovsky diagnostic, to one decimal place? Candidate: 41.2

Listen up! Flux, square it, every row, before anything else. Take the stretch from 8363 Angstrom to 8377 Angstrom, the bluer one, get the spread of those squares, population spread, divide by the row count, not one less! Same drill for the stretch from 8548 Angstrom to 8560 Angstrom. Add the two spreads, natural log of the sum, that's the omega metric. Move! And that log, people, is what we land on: 3.99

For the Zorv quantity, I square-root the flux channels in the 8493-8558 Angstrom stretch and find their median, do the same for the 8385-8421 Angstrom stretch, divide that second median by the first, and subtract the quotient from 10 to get 8.98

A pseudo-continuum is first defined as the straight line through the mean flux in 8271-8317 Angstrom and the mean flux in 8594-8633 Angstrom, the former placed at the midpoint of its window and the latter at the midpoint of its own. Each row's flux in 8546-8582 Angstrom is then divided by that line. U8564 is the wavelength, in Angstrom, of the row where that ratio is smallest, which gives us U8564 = 8572.92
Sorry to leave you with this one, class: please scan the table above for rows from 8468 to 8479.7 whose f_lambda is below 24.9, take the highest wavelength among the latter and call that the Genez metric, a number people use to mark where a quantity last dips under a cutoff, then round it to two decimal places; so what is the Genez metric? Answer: 8470.89 Angstrom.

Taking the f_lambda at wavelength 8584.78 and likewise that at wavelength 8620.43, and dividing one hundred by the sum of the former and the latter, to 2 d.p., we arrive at 2.15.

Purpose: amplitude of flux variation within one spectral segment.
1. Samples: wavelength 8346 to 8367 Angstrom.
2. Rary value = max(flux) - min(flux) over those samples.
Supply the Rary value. 4.12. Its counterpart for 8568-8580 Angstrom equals 3.86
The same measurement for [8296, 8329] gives 4.46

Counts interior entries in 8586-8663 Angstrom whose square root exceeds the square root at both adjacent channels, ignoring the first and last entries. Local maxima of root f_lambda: 13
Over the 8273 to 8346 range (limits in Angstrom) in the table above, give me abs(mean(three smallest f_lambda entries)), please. 24.2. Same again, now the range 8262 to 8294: 24.2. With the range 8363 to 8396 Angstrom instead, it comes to 24.7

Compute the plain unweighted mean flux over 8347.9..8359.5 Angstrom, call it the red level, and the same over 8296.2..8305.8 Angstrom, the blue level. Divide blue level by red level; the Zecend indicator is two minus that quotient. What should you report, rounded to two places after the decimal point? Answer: 0.95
